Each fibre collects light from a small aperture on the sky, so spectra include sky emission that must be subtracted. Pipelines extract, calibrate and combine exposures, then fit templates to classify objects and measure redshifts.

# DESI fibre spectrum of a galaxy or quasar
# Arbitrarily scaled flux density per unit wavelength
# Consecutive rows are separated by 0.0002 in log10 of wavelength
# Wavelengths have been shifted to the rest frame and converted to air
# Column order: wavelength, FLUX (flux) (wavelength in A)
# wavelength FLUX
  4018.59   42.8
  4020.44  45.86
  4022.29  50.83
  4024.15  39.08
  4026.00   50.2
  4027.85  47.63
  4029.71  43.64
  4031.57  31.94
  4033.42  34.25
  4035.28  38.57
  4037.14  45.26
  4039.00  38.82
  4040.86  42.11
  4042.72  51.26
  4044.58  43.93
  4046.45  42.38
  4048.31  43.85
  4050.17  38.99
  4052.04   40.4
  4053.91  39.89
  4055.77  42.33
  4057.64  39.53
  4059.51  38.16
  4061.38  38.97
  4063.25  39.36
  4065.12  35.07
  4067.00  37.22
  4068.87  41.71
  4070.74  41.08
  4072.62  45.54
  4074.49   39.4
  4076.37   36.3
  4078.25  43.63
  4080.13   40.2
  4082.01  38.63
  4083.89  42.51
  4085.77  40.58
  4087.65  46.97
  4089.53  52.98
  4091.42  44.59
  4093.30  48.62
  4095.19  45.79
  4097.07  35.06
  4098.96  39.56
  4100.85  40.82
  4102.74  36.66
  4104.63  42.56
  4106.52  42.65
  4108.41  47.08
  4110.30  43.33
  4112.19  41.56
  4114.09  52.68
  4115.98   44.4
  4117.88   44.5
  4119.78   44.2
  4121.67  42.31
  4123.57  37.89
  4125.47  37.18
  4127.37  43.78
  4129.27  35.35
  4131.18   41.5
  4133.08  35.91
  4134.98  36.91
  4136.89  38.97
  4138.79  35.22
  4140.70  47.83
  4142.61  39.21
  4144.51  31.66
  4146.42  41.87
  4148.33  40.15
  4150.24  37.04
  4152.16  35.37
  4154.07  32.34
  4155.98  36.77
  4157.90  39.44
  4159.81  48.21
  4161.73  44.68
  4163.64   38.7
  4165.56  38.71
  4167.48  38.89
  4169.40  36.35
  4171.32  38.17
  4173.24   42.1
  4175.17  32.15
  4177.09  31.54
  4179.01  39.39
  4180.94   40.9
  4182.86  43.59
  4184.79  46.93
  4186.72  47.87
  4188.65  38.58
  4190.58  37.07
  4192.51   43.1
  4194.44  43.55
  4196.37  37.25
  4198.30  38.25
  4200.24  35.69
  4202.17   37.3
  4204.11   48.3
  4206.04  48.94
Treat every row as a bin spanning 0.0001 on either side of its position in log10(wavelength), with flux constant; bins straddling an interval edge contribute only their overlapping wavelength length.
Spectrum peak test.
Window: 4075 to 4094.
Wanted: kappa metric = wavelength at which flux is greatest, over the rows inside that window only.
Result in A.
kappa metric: 4089.53 A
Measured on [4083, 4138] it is 4089.53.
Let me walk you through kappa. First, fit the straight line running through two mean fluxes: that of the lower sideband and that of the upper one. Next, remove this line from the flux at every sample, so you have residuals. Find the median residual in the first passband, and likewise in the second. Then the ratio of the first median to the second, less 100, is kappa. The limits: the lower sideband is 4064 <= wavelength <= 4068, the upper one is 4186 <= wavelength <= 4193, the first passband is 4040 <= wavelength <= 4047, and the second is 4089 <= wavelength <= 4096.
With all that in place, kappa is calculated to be -99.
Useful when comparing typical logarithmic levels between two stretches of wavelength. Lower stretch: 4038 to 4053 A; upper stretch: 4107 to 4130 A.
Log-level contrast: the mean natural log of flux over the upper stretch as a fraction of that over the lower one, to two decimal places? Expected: 1.00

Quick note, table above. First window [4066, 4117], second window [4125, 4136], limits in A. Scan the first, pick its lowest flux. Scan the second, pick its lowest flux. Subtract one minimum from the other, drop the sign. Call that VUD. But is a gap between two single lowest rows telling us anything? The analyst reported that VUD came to 0.29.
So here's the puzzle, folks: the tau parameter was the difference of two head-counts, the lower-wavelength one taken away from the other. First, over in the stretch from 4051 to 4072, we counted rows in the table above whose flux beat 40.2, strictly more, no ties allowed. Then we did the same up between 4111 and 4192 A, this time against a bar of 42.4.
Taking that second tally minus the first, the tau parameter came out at 7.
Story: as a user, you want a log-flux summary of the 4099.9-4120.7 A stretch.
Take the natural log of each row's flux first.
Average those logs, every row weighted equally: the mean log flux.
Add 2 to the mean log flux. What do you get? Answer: 5.77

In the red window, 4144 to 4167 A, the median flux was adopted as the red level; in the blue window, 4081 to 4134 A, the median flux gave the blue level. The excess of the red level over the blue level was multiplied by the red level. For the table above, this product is -148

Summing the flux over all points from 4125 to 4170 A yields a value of 932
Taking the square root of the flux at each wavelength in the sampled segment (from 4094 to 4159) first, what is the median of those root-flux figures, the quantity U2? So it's 6.31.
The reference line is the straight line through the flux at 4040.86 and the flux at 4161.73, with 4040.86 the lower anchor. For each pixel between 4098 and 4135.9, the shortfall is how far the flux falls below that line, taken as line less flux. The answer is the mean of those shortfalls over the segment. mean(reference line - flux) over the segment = 2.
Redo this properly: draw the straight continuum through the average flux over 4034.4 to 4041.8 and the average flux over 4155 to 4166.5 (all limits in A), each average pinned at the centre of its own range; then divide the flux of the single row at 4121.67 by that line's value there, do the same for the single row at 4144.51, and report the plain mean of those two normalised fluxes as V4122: 0.90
